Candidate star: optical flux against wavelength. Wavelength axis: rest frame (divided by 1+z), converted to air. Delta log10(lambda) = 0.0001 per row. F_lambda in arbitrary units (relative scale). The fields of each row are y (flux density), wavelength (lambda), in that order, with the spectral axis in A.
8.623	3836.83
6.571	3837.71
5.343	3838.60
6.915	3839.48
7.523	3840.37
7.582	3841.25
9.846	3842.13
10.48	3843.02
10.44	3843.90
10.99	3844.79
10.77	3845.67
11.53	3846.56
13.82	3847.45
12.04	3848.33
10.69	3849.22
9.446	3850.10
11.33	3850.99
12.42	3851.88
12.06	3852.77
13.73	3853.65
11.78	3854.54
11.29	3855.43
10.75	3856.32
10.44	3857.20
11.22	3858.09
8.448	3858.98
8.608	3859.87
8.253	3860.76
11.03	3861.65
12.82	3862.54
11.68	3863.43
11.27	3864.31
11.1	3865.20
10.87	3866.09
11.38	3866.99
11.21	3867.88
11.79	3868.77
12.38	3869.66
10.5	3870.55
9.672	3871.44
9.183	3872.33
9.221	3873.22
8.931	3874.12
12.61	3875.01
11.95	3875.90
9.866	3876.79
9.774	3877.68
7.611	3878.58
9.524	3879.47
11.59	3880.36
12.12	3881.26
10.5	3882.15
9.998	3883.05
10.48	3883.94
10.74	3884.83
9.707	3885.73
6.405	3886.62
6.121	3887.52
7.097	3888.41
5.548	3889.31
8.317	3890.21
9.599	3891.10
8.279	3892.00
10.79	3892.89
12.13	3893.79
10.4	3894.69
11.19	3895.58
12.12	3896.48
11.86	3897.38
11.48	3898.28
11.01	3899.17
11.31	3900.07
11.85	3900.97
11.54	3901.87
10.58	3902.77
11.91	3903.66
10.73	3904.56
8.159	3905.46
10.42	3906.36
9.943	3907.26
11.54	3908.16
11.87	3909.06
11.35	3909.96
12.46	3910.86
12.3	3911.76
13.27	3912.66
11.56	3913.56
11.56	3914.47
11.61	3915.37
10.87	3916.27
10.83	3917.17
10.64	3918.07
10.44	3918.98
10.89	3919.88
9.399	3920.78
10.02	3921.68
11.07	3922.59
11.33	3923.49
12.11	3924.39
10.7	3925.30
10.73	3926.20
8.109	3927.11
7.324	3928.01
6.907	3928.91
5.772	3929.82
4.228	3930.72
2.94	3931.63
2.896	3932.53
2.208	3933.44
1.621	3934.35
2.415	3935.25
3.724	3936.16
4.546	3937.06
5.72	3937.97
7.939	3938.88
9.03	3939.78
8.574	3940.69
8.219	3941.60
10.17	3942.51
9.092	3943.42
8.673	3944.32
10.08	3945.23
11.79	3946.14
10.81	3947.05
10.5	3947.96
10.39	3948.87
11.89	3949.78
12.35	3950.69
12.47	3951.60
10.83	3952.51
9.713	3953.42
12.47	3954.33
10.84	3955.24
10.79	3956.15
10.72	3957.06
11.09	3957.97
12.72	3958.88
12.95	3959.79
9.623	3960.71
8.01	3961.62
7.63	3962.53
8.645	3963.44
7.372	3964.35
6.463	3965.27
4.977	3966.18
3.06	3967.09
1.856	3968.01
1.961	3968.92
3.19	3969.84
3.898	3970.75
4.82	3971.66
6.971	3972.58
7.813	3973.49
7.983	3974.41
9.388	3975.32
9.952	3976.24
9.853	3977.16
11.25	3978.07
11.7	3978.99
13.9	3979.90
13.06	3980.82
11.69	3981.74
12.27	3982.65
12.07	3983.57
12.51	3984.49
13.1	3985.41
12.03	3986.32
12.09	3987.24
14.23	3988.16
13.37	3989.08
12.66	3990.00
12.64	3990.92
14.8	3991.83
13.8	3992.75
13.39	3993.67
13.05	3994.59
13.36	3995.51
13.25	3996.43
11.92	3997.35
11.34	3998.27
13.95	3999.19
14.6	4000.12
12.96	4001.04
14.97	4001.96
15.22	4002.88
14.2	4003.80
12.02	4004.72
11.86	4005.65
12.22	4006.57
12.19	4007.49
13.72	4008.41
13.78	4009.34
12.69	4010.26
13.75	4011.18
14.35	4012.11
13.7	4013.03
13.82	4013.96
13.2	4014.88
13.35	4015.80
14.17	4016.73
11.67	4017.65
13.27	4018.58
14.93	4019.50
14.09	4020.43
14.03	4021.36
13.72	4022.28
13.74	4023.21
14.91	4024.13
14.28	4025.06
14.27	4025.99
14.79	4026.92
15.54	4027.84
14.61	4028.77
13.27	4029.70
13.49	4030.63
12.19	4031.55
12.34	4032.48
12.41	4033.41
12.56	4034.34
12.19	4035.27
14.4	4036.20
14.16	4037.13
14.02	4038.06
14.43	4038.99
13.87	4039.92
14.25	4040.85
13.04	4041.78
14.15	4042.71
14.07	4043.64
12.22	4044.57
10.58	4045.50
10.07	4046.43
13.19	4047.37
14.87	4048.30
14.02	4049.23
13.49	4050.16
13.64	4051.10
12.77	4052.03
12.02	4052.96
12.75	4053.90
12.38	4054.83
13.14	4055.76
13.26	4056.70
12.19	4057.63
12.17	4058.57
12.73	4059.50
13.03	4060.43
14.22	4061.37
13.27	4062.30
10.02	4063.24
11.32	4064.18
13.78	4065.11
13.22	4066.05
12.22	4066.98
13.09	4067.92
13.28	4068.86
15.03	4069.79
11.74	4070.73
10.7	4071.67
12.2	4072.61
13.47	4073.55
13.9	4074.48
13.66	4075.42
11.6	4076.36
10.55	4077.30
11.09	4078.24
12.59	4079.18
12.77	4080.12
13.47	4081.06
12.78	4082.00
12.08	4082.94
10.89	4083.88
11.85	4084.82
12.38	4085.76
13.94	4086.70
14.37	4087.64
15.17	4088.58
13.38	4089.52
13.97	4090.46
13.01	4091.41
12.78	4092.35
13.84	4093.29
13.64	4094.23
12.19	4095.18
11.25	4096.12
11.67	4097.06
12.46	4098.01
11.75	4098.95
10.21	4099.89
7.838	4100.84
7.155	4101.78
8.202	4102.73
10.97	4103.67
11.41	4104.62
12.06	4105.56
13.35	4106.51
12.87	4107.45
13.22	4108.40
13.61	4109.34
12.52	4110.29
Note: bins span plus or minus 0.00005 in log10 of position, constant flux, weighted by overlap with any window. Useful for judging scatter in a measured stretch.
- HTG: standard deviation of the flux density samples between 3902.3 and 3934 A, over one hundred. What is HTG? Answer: 0.029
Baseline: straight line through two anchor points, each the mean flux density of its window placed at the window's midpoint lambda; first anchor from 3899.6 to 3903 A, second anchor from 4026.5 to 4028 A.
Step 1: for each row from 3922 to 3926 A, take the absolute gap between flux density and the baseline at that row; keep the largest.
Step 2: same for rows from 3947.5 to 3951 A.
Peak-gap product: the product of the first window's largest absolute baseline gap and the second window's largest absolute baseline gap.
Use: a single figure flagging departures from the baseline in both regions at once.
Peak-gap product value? 3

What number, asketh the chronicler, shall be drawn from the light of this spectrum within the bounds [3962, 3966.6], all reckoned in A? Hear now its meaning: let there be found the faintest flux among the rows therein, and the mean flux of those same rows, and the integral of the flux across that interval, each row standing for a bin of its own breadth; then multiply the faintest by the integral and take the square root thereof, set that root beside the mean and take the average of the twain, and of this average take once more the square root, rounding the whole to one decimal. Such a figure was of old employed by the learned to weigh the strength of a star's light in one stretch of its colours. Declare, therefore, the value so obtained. 3.1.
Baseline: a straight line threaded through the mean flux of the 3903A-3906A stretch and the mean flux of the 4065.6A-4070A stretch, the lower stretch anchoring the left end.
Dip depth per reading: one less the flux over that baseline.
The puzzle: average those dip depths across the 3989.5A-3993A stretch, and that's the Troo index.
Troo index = -0.13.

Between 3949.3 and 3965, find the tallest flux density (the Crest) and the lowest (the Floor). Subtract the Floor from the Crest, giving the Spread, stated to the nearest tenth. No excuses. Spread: 5.6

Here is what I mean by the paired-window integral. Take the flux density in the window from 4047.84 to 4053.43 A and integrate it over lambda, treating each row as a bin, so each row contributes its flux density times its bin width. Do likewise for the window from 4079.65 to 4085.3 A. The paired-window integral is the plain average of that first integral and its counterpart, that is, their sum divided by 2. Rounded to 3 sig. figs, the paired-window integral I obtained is 72.4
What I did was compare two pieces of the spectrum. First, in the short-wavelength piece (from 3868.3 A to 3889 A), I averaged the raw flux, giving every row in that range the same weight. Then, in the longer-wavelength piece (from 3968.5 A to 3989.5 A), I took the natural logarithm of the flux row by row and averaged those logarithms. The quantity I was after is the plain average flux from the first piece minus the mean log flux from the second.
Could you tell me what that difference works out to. 7.7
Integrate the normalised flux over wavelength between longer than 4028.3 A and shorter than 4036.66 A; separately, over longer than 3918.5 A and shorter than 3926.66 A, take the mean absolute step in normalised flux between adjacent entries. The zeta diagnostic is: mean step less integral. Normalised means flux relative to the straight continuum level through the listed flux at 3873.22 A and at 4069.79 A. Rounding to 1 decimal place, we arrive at -7.8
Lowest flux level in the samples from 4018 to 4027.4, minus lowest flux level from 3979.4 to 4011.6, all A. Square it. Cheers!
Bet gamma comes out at 3.7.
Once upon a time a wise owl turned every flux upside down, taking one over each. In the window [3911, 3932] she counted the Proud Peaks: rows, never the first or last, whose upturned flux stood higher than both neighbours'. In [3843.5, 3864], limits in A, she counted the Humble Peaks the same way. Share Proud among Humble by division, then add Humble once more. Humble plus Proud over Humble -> 6.5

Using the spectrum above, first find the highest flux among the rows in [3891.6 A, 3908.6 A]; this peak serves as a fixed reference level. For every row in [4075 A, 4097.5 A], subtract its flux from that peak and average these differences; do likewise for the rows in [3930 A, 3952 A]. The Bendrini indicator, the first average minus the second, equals -5.1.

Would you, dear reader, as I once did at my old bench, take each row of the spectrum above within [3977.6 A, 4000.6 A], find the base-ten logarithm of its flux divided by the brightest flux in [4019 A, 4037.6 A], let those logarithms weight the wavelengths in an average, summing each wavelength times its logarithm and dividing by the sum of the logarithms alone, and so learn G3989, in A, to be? 3988.0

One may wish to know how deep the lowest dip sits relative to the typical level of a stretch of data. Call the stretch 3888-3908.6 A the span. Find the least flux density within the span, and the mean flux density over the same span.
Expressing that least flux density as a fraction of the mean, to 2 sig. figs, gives 0.54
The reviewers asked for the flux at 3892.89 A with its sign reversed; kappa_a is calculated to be -11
